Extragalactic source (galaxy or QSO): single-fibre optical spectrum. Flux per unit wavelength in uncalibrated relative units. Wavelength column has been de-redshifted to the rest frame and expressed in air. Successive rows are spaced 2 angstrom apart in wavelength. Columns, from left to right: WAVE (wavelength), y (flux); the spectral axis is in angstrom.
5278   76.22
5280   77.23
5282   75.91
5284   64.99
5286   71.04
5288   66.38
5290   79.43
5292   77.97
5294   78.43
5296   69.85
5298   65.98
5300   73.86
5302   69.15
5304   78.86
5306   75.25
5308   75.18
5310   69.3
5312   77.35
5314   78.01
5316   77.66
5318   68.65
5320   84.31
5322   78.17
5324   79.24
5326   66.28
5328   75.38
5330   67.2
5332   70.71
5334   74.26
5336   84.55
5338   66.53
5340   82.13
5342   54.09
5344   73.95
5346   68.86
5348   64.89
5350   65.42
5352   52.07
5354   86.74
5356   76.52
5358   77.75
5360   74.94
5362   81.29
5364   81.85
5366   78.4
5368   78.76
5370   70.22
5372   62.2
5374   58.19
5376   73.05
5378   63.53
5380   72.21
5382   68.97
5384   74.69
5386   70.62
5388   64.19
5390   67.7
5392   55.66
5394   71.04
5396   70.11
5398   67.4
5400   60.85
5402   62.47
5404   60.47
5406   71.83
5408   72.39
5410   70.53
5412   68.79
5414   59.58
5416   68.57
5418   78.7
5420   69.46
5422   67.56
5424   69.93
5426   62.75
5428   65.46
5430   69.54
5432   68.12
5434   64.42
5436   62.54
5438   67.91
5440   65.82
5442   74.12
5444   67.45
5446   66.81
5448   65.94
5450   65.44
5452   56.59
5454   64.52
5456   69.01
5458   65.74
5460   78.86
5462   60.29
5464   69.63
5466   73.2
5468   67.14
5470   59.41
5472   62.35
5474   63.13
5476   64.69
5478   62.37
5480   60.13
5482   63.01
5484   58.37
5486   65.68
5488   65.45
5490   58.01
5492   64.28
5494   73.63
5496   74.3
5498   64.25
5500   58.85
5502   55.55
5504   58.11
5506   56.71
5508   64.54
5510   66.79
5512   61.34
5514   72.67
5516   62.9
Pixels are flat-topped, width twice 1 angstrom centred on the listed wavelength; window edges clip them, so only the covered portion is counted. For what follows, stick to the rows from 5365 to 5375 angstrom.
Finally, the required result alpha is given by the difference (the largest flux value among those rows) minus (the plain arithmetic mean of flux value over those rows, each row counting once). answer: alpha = 9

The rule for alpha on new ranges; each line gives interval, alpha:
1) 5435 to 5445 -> 7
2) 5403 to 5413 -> 4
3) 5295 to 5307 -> 7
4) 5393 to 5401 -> 4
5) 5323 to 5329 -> 6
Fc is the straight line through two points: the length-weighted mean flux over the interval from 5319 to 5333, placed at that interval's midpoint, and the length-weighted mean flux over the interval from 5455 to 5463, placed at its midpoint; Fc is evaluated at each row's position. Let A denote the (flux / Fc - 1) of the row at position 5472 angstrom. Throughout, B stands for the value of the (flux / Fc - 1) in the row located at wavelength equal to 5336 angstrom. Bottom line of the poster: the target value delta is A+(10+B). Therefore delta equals 10.1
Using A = -0.082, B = 0.14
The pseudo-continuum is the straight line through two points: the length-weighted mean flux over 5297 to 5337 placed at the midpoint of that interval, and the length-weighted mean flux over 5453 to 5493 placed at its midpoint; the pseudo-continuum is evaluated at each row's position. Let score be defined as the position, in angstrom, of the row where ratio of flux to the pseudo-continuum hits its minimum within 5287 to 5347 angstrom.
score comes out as 5342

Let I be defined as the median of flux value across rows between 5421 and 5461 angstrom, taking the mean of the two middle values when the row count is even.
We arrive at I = 66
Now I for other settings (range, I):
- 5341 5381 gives 73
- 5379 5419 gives 69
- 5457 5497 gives 64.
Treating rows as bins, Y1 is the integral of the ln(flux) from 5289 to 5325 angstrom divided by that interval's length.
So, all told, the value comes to 4.32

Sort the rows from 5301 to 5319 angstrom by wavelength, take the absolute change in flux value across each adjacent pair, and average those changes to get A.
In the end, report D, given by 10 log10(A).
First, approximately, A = 5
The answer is 6.7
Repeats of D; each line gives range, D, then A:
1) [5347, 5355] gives 12.1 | 16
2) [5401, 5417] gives 7.1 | 5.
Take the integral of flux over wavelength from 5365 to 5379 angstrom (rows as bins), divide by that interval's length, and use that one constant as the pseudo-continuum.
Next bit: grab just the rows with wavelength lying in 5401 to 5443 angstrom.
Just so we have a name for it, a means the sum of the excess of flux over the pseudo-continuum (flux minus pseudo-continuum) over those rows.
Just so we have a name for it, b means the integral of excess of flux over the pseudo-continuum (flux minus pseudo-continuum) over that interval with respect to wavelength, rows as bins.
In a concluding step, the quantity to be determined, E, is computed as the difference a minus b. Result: 32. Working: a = -32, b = -64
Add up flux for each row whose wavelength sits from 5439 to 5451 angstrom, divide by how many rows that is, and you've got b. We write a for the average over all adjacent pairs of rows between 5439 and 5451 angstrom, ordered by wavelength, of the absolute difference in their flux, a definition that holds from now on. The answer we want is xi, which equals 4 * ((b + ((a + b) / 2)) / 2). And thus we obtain 206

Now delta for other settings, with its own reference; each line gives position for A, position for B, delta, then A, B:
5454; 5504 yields 9.8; -0.061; -0.13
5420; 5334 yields 10.0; -0.011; 0.00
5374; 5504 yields 9.7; -0.195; -0.13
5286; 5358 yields 10.0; -0.069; 0.06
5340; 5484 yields 10.0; 0.112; -0.13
